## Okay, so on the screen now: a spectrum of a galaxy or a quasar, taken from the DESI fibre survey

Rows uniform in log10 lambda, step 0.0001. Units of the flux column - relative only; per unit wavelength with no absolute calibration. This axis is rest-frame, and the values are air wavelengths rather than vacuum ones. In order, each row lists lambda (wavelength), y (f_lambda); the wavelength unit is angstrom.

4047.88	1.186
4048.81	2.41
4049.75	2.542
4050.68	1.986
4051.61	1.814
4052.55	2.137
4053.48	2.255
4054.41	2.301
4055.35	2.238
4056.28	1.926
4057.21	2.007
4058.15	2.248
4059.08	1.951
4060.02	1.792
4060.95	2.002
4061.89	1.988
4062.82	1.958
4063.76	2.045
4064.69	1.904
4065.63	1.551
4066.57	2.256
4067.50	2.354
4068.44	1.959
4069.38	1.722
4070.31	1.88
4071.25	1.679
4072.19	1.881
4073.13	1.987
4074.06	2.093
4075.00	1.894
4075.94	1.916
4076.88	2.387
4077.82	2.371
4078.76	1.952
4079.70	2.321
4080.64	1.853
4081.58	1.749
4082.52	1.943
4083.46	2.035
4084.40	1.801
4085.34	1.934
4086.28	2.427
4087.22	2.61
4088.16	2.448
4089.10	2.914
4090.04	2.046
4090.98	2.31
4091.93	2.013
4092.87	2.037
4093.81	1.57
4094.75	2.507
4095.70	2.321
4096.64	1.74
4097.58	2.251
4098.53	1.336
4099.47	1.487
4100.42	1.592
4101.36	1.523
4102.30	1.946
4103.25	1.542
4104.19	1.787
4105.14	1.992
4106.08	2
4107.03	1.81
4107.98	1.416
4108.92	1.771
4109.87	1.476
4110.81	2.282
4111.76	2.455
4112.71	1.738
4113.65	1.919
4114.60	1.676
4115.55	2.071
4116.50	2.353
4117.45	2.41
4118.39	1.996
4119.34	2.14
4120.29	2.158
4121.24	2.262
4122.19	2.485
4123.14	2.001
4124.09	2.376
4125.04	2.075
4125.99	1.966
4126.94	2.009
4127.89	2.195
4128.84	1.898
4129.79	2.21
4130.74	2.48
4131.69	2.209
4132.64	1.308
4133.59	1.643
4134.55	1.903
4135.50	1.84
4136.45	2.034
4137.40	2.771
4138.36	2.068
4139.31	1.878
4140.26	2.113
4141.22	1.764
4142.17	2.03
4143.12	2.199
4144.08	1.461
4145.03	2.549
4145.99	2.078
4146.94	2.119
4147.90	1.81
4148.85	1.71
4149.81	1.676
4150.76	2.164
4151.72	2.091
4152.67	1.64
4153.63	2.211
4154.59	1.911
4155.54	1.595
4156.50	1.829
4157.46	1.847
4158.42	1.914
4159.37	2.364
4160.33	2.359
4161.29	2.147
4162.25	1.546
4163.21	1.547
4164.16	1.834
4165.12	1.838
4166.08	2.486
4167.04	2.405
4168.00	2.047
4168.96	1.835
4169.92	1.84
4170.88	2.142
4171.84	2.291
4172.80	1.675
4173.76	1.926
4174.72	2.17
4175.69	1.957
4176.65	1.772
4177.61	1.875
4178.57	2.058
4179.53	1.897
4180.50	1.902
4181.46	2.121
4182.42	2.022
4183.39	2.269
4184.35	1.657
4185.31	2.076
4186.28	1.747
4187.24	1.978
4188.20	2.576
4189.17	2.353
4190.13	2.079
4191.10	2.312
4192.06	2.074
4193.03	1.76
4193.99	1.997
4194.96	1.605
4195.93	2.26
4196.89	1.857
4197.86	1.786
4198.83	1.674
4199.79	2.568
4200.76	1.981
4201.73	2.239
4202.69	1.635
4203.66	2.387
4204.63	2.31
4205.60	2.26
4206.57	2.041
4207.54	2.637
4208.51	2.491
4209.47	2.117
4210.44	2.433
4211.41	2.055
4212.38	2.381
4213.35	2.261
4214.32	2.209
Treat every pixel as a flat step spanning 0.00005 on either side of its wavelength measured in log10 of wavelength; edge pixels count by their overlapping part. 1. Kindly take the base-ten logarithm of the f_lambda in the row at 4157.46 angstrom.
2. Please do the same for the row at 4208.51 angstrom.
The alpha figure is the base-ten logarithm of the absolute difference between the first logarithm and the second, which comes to -0.89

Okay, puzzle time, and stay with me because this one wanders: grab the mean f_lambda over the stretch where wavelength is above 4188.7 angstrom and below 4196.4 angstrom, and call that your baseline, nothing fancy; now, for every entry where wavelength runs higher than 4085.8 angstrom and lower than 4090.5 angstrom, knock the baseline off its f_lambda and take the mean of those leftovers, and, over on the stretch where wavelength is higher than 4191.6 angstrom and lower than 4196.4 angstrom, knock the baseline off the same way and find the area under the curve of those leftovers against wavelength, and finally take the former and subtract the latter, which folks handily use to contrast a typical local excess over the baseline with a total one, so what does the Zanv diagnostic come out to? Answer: 1.0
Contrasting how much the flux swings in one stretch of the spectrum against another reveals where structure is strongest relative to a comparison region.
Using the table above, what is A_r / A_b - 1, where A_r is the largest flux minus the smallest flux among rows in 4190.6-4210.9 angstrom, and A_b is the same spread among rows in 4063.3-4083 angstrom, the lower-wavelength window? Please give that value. 0.23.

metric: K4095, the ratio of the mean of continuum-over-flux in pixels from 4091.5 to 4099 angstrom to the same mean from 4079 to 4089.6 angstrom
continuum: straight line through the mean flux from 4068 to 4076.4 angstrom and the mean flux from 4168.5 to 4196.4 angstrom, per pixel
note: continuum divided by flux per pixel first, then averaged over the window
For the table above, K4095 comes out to 1.13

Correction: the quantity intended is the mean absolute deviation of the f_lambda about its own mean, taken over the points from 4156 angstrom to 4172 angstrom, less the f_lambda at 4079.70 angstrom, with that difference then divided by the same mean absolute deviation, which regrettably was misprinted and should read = -8.3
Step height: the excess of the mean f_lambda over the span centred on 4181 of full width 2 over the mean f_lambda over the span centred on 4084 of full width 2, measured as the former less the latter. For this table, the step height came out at 0.09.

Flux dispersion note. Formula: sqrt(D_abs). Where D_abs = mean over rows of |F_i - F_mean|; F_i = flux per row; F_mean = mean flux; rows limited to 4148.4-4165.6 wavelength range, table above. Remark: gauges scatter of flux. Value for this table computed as 0.47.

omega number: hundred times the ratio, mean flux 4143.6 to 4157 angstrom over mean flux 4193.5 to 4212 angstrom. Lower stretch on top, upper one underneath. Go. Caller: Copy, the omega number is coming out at 90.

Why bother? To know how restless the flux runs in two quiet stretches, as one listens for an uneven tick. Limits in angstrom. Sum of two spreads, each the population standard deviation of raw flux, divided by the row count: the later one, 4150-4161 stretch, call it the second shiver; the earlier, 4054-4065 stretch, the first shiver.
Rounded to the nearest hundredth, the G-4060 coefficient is 0.40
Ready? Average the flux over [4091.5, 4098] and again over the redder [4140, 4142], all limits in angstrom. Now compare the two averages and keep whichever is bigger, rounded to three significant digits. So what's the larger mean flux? 2.06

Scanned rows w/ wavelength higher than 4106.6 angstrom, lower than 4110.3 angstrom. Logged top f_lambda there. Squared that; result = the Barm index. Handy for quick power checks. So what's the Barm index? 3.3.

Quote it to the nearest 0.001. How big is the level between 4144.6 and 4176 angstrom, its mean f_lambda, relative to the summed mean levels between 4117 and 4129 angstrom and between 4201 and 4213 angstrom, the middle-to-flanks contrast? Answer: 0.451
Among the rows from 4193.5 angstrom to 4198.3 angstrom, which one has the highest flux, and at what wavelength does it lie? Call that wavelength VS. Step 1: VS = 4195.93 angstrom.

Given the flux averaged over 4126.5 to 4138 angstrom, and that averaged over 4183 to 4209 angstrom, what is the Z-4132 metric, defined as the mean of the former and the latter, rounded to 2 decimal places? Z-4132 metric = 2.07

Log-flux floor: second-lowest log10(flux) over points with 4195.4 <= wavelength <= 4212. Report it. 0.224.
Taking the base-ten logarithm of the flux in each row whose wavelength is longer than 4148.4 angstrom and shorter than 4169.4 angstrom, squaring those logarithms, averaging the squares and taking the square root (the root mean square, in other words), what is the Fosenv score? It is 0.293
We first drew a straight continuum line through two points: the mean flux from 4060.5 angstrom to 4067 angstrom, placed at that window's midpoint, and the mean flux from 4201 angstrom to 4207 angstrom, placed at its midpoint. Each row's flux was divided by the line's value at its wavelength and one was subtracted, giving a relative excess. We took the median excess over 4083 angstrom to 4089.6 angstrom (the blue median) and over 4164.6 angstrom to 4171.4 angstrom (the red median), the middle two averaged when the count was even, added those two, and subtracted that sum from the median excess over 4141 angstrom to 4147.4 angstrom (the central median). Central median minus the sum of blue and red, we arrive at -0.19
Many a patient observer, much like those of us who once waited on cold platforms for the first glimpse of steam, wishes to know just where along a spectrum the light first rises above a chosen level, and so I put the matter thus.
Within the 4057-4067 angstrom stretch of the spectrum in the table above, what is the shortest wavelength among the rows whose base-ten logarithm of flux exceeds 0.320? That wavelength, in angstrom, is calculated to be 4058.15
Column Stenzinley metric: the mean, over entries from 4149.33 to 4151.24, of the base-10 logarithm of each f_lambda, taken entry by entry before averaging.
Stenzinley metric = 0.28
